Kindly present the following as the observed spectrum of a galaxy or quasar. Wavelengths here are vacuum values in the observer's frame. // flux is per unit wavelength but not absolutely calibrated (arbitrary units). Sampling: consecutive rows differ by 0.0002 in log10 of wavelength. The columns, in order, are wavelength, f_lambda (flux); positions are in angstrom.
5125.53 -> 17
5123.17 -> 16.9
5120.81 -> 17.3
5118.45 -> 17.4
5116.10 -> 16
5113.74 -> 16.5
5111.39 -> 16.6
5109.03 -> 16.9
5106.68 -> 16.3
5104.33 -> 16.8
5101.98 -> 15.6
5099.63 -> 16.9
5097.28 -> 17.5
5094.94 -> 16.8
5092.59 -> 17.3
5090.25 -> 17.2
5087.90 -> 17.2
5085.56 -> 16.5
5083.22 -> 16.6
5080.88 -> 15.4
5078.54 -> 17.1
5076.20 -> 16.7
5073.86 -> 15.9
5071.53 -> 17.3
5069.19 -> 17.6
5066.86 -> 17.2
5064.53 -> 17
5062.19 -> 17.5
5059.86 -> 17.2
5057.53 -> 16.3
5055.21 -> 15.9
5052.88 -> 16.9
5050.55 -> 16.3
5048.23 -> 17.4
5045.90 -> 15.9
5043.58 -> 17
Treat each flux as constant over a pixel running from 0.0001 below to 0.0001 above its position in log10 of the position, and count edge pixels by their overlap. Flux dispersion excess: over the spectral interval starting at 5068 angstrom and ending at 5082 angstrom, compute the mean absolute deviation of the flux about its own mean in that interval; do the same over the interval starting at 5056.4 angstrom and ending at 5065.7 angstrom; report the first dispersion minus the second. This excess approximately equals 0.33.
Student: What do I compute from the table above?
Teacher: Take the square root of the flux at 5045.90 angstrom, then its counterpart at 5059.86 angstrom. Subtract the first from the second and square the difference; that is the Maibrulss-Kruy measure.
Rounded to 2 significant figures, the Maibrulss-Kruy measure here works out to 0.026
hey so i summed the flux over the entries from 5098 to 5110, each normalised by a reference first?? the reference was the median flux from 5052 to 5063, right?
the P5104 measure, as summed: 4.88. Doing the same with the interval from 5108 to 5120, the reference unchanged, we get 4.93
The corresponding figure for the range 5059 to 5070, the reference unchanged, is 5.12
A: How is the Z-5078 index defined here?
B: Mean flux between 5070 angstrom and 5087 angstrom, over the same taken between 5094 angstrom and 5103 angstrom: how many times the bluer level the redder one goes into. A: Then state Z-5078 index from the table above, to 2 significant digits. 0.99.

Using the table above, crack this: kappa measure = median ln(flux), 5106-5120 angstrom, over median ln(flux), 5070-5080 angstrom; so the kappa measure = 0.99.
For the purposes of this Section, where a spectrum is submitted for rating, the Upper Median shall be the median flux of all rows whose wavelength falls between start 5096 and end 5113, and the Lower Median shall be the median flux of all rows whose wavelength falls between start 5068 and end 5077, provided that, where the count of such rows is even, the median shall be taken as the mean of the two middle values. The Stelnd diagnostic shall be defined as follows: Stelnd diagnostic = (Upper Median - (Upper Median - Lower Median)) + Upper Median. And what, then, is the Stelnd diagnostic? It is 33.8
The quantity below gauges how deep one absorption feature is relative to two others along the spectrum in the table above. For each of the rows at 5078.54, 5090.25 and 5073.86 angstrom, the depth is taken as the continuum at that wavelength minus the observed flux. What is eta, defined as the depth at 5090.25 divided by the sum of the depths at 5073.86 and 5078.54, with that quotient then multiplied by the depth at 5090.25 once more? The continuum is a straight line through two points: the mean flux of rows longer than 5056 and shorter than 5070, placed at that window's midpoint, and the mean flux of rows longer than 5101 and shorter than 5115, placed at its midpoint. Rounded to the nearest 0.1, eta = 0.3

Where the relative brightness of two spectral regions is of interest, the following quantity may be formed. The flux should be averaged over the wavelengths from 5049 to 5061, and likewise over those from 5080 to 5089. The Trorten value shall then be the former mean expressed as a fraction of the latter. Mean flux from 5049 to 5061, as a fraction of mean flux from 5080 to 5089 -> 1.01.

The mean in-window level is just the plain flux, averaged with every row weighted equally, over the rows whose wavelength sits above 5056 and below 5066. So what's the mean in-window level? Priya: 17.0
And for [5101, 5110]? 16.4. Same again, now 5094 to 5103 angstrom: 16.7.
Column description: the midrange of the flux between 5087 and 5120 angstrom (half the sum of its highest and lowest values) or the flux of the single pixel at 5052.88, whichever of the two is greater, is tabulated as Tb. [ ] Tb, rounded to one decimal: 16.9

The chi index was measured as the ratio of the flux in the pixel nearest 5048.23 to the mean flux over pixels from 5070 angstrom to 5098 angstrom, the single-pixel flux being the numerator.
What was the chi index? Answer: 1.04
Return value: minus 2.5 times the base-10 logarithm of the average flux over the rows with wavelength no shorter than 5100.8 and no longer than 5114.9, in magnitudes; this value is -3.04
